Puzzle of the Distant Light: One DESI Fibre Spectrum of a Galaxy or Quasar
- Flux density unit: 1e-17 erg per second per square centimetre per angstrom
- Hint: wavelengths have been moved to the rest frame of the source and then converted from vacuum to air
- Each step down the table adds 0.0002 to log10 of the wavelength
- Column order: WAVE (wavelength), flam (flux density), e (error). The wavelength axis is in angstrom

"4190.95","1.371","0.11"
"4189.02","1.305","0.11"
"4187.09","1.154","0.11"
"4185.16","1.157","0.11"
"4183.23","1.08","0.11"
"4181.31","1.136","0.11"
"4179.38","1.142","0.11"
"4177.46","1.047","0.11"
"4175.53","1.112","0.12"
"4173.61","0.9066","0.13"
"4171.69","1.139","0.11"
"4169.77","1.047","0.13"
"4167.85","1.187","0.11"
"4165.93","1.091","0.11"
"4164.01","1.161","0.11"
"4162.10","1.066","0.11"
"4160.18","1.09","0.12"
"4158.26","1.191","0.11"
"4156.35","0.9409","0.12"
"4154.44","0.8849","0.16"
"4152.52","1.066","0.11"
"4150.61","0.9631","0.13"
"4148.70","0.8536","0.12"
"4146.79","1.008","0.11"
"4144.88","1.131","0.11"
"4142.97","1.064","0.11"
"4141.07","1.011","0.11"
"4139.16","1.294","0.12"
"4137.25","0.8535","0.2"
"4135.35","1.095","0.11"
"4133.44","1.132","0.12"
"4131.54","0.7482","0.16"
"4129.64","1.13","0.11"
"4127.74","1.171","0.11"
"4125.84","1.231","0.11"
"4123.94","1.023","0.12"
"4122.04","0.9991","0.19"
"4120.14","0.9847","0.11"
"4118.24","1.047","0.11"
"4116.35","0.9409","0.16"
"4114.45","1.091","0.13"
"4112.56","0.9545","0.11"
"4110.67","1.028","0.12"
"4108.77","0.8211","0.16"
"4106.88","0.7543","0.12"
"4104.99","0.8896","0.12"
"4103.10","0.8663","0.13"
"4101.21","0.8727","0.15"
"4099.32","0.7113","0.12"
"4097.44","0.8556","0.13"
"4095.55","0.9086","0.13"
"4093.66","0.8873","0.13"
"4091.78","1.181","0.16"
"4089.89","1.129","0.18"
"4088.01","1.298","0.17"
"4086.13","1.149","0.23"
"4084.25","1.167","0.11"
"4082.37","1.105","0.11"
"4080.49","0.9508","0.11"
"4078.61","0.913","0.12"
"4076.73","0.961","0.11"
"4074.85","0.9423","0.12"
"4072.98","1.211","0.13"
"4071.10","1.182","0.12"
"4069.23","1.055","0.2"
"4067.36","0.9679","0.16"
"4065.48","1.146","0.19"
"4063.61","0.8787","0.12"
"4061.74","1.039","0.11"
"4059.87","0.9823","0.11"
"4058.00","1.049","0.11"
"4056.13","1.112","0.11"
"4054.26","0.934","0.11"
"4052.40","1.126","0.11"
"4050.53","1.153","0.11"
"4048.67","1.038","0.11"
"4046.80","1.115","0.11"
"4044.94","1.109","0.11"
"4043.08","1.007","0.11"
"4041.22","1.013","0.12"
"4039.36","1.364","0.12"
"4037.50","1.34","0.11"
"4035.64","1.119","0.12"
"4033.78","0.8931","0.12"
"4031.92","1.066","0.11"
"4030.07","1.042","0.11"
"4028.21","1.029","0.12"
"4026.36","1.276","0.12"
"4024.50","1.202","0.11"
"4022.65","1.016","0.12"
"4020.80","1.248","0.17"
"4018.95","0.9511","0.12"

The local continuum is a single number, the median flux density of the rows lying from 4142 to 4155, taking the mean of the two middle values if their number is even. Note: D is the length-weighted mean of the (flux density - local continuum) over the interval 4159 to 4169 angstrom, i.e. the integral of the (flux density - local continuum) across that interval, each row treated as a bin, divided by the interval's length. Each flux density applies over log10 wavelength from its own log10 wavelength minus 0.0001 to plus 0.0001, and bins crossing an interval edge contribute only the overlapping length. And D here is 0.11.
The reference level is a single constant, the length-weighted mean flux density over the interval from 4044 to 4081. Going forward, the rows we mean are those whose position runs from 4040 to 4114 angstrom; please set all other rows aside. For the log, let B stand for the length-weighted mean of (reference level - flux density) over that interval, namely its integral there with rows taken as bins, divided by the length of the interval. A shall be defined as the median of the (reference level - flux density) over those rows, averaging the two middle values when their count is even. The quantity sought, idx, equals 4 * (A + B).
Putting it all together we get 0.25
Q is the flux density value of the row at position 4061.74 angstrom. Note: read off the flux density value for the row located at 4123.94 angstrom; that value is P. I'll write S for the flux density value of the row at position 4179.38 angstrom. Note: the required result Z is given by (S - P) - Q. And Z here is -0.92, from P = 1.023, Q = 1.039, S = 1.142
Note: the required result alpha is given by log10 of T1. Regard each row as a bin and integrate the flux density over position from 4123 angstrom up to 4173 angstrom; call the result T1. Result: 1.7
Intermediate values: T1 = 53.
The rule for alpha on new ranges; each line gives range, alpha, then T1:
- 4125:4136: 1.1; 12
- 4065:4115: 1.7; 50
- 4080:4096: 1.2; 18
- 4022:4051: 1.5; 32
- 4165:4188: 1.4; 25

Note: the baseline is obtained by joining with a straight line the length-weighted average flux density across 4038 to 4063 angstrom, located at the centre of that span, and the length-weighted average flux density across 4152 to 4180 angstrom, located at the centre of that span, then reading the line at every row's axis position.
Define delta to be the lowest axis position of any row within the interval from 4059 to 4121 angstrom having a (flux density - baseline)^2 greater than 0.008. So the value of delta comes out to 4059.87 angstrom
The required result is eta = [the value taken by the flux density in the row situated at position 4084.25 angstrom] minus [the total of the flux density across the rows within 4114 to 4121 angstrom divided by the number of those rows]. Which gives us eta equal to 0.15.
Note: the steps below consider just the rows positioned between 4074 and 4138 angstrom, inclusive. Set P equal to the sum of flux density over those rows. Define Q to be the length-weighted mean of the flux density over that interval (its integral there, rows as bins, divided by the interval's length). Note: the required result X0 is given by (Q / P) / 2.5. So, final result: 0.01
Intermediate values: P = 34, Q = 0.99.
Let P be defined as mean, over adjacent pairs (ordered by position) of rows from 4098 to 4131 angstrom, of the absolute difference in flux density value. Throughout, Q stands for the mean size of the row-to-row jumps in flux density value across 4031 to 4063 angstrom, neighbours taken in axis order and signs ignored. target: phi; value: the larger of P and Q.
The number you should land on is 0.12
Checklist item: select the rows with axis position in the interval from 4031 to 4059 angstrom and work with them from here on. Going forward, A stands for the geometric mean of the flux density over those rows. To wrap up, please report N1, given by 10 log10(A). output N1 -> 0.37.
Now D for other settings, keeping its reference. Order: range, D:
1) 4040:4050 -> 0.06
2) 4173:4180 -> 0.05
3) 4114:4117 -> 0.00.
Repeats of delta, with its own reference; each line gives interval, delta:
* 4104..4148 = 4104.99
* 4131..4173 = 4131.54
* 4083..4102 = 4088.01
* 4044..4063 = 4054.26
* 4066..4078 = 4067.36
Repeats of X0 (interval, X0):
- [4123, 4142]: 0.04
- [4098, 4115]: 0.04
